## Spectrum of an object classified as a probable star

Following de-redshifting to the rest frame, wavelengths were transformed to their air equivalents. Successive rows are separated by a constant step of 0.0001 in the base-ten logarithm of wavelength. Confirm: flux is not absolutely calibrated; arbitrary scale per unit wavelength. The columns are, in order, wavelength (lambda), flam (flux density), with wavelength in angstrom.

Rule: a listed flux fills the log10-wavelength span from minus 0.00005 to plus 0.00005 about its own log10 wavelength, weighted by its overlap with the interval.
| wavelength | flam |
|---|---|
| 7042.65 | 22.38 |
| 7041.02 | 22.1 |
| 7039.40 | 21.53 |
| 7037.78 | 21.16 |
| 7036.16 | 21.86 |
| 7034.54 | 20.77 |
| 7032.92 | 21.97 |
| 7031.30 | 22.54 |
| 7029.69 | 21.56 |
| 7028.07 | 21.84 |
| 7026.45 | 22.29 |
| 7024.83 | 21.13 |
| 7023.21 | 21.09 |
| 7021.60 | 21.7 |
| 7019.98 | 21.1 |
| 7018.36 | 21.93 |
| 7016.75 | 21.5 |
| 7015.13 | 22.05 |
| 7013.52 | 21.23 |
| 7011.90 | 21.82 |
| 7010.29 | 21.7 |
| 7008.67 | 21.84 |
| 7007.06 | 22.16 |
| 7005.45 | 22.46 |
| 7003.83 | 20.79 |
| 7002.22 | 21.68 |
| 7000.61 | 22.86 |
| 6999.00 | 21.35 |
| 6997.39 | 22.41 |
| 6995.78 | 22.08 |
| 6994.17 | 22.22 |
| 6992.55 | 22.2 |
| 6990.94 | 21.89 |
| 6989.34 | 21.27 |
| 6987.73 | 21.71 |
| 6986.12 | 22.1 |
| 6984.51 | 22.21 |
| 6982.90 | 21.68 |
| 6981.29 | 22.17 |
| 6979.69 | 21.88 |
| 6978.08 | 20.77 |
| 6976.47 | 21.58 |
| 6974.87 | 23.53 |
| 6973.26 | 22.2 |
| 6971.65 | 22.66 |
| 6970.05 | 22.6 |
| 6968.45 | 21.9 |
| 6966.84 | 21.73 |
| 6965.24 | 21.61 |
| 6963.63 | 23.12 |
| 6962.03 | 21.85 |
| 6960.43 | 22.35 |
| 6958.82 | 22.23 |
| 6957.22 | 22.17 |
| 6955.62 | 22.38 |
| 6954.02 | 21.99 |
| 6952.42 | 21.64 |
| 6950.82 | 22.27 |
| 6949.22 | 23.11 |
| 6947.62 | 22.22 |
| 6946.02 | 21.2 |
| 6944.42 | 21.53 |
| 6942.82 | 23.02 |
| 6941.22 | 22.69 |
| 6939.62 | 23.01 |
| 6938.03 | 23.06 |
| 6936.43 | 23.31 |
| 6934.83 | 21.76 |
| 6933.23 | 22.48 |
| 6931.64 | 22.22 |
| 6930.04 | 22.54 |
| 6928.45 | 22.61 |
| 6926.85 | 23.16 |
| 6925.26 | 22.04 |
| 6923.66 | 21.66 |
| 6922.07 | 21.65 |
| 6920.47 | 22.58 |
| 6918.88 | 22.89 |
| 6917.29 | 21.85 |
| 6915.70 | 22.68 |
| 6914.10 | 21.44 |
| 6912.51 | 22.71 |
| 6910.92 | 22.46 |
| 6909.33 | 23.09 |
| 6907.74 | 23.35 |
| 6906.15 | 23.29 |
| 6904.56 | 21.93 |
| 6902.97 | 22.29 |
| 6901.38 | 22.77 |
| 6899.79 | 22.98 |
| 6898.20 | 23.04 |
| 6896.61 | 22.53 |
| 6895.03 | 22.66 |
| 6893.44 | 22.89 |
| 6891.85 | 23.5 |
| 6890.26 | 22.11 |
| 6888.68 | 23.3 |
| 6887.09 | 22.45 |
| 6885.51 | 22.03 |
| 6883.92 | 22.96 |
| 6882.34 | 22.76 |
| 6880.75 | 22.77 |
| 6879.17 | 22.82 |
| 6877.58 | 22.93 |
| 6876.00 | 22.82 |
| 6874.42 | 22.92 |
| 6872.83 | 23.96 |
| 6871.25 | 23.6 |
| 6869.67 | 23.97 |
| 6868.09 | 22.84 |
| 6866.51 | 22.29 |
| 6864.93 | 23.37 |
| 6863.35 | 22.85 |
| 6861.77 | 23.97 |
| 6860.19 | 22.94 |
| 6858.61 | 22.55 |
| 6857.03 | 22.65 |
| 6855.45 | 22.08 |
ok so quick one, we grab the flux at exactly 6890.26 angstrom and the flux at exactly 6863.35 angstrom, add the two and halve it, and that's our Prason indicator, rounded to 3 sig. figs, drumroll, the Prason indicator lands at 22.5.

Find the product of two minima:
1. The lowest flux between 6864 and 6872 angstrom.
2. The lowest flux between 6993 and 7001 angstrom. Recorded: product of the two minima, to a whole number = 476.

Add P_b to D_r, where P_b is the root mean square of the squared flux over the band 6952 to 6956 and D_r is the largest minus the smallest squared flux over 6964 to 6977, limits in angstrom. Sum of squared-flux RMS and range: 572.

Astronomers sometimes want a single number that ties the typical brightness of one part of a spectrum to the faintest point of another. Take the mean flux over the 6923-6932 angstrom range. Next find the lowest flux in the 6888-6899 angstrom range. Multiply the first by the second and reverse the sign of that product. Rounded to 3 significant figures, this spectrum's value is -495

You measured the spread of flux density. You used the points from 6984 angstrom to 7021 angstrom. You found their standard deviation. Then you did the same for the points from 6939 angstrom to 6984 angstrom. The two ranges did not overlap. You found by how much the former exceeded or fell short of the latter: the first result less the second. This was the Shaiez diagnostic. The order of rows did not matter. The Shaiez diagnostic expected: -0.15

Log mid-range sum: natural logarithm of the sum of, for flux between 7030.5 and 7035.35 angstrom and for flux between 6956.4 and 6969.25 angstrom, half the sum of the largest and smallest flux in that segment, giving 3.78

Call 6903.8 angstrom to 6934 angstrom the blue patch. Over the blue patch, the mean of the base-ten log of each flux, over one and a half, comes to 0.901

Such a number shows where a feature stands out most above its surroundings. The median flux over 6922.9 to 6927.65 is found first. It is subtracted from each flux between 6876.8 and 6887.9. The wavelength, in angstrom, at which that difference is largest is 6883.92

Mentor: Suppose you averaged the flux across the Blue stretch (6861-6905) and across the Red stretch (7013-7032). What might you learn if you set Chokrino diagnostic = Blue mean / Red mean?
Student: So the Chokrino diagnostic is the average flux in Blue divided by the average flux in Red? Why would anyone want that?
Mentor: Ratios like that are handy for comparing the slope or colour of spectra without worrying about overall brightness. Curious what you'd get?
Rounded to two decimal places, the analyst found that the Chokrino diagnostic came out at 1.06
